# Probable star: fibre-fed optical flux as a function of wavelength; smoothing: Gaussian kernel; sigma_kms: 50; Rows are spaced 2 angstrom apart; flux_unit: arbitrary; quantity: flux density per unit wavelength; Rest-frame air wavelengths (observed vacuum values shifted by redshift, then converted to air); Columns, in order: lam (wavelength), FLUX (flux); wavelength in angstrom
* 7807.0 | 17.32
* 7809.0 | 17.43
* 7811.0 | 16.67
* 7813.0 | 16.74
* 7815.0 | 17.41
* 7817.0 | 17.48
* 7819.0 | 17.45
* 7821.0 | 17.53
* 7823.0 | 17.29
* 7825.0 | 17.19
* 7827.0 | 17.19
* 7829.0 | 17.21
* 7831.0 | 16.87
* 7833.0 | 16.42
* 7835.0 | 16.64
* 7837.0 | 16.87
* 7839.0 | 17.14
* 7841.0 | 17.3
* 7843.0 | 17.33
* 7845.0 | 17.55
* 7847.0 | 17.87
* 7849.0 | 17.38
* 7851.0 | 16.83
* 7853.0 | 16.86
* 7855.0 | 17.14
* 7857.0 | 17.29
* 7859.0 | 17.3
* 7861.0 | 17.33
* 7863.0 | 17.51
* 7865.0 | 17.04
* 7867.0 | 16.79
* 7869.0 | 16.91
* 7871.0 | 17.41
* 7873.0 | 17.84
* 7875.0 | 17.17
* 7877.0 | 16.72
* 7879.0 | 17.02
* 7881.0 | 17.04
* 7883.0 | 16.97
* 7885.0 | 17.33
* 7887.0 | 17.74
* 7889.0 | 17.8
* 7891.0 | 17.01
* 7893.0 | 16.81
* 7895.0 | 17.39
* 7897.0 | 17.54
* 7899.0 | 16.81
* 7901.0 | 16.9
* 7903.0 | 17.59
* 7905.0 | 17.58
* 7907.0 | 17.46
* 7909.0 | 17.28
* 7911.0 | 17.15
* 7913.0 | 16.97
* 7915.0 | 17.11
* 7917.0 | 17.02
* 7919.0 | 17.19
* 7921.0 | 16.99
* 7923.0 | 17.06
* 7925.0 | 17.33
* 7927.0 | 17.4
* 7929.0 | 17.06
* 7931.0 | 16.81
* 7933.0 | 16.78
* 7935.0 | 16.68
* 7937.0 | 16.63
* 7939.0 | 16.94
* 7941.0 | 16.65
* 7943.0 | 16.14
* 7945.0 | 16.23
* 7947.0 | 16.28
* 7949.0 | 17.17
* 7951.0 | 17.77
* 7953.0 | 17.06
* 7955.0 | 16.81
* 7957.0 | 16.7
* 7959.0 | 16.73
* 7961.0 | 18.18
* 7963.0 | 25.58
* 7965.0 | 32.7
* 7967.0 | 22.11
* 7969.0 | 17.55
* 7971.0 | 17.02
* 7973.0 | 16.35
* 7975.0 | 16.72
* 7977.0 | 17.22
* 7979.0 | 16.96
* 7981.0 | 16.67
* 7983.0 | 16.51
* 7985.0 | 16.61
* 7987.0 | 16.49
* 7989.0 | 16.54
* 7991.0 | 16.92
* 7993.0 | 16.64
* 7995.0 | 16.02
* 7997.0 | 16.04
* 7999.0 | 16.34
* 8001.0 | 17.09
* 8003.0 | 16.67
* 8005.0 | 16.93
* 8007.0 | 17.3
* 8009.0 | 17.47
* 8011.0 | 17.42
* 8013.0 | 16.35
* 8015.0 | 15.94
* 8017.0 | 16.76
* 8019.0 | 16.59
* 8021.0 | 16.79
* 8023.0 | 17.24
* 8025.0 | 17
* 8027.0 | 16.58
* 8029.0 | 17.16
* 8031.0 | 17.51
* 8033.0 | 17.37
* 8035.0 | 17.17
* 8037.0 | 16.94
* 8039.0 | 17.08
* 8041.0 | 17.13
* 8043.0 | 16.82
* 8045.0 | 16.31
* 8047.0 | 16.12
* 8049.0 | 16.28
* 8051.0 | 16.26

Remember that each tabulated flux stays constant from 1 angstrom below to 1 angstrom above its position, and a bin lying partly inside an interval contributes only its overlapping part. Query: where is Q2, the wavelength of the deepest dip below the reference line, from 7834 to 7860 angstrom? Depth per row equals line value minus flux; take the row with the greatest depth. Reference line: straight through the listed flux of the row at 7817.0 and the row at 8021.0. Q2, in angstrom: 7835.0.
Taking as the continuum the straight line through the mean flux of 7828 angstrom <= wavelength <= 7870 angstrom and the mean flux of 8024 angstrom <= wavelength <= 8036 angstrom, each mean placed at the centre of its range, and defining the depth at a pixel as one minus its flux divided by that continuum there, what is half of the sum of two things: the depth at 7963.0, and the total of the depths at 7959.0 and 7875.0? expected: -0.24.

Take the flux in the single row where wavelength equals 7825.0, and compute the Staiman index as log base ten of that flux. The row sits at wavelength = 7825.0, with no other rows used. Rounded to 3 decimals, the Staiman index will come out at 1.235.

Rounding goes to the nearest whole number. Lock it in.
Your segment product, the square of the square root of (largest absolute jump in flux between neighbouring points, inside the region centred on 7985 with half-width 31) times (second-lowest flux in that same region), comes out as 170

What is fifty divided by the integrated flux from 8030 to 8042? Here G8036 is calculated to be 0.242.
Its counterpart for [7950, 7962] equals 0.242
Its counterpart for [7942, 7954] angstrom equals 0.248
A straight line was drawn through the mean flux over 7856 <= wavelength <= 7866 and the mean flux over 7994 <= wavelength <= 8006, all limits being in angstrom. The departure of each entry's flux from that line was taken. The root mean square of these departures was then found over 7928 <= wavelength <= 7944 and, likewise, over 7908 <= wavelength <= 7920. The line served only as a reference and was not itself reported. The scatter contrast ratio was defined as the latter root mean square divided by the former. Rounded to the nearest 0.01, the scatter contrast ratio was 0.55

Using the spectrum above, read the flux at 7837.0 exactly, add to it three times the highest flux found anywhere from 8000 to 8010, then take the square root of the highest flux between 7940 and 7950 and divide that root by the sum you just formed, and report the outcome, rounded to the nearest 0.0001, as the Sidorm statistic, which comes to 0.0598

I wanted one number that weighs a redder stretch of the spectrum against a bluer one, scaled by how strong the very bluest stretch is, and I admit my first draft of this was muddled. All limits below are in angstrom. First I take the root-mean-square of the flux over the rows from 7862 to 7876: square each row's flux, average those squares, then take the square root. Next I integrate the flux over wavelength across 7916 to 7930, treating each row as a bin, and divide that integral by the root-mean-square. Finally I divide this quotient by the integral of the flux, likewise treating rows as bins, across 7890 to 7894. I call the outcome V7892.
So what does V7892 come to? 0.206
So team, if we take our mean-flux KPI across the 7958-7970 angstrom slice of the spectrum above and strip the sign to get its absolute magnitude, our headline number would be 22.1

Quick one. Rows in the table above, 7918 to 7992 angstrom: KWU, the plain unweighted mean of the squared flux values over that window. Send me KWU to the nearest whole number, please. 322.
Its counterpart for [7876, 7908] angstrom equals 297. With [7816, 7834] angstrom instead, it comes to 295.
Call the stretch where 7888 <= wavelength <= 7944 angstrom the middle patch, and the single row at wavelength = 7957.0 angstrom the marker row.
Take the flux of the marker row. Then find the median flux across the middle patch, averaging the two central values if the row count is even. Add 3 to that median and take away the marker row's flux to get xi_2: 3.34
